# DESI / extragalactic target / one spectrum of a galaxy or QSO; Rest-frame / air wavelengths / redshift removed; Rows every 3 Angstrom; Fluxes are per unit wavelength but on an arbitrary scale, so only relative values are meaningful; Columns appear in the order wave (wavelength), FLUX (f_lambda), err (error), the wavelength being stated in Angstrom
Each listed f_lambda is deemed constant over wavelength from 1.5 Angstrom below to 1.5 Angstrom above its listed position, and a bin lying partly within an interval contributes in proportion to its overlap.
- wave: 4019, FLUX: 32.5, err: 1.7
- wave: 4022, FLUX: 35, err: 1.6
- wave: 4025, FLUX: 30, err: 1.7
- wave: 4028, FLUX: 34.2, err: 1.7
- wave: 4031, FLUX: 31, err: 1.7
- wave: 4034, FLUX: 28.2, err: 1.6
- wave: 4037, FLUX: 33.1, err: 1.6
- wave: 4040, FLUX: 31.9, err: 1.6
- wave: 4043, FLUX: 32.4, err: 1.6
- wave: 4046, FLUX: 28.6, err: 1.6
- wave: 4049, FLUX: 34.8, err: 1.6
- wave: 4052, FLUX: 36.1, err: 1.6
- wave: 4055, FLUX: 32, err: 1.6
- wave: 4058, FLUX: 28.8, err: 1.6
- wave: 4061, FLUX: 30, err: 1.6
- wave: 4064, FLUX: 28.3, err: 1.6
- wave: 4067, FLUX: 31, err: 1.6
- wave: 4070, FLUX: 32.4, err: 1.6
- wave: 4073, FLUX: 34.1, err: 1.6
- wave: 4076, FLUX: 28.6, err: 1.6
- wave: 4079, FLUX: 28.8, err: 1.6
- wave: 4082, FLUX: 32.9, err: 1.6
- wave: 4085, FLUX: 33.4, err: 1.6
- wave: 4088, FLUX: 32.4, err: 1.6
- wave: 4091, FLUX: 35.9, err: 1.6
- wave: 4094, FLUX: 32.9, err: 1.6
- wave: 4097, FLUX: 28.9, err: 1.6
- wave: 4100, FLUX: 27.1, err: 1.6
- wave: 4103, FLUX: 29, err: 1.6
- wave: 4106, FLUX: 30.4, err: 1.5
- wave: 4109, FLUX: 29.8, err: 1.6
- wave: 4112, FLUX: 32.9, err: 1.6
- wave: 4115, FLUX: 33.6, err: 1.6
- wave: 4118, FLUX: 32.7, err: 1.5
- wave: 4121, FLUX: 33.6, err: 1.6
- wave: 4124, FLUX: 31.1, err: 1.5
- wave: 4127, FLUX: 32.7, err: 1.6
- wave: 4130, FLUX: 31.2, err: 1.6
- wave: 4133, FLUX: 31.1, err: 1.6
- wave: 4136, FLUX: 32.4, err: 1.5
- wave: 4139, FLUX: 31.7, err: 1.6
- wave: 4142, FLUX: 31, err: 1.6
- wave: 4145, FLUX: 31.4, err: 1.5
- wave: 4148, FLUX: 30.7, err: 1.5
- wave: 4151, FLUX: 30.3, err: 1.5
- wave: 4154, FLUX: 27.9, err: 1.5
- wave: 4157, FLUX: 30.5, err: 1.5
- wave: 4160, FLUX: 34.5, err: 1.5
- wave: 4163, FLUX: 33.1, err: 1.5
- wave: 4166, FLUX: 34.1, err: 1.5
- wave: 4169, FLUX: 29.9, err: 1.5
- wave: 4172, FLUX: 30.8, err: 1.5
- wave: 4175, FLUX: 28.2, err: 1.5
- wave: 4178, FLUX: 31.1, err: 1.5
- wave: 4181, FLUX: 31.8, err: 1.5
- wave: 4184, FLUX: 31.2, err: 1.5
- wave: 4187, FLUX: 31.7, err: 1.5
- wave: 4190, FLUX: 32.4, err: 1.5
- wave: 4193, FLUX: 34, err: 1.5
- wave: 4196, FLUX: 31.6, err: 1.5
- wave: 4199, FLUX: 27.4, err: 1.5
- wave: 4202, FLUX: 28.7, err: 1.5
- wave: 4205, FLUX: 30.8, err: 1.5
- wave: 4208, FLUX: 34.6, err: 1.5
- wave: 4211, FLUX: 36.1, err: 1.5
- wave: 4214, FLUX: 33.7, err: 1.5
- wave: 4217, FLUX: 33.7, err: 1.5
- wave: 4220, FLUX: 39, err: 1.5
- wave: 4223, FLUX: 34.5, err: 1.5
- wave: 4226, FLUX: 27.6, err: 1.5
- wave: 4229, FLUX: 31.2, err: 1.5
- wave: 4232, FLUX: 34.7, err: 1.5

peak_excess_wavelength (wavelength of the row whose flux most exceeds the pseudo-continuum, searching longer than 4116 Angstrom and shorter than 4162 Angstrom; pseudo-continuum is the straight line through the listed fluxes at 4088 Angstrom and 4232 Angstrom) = 4160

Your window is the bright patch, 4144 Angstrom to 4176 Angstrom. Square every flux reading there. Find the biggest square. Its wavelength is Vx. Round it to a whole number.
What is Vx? 4160 Angstrom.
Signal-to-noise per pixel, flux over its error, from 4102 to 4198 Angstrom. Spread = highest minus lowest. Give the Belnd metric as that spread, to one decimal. 4.9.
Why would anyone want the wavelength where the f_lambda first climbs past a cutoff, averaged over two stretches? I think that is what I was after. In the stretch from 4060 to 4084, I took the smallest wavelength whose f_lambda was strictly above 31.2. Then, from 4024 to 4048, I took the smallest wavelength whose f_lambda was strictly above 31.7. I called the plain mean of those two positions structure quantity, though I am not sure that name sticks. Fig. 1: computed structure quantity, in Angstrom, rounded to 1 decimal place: 4049.0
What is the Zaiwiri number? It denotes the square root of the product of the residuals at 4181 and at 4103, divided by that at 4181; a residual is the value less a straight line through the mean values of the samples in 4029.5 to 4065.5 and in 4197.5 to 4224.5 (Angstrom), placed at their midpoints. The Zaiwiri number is -1.7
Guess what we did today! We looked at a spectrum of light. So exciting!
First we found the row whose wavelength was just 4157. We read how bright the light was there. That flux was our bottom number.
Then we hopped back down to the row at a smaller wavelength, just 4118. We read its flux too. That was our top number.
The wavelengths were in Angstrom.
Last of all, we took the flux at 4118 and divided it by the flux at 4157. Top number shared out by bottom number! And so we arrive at 1.07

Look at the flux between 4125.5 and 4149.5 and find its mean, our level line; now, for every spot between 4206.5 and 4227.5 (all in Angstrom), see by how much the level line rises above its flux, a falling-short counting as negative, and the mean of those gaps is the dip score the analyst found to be -2.6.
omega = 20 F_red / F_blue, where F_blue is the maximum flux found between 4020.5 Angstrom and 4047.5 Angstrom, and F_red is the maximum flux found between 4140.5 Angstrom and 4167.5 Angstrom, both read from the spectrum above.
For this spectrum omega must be 19.7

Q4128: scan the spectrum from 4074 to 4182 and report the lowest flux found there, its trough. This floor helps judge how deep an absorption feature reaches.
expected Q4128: 27.1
